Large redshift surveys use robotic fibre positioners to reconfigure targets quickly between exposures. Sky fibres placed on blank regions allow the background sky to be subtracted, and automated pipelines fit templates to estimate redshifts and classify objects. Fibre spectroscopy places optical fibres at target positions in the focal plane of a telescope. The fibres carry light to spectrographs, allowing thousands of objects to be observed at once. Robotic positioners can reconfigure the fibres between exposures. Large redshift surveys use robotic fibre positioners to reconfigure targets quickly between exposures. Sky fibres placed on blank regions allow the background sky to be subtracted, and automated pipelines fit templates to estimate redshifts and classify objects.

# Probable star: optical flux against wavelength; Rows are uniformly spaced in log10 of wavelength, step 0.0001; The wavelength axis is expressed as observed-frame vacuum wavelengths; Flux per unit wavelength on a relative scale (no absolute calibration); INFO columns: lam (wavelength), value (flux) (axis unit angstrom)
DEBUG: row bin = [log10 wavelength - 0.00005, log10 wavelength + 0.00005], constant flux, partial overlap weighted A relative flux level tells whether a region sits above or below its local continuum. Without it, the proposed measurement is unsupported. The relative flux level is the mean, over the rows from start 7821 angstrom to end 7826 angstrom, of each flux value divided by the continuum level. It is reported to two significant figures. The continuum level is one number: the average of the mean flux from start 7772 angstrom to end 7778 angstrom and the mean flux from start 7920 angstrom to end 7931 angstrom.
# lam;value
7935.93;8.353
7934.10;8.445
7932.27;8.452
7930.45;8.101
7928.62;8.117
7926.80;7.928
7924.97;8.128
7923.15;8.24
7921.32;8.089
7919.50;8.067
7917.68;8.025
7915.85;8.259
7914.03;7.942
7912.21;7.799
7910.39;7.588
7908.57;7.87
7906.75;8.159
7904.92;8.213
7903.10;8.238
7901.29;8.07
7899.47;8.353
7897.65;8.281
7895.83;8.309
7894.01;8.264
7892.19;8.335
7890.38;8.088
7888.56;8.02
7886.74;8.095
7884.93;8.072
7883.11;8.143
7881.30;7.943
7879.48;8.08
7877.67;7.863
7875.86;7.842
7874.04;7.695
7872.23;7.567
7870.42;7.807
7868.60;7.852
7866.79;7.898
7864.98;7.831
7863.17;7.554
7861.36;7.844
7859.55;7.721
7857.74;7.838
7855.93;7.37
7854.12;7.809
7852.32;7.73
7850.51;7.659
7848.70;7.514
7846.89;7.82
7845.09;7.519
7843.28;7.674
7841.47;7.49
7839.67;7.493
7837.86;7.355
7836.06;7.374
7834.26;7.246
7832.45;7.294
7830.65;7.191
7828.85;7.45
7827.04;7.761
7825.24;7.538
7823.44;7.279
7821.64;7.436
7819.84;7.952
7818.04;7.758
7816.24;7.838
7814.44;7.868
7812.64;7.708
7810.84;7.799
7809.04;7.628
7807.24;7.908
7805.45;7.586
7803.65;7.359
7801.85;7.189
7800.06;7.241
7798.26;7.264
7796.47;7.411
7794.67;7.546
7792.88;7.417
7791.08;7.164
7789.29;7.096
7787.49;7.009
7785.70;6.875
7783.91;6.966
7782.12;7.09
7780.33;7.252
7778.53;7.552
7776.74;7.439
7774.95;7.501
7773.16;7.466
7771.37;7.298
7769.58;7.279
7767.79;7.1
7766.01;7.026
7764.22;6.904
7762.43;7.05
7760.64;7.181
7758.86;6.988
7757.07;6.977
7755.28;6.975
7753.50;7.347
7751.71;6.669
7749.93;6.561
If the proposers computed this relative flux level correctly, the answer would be 0.95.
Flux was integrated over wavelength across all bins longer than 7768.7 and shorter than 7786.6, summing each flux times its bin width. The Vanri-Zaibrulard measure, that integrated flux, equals 130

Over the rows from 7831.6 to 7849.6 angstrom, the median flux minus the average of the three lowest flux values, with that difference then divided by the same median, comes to 0.026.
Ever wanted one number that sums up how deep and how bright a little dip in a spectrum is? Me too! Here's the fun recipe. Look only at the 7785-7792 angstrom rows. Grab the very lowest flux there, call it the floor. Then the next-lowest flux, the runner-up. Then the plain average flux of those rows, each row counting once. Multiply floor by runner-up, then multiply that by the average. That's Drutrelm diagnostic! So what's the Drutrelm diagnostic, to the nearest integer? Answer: 339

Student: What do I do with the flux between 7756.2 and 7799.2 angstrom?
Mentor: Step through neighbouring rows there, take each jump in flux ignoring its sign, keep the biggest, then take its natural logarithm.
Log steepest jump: -1.20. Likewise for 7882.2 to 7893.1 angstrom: -1.40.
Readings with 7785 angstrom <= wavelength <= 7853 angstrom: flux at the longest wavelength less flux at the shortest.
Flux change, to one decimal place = 0.9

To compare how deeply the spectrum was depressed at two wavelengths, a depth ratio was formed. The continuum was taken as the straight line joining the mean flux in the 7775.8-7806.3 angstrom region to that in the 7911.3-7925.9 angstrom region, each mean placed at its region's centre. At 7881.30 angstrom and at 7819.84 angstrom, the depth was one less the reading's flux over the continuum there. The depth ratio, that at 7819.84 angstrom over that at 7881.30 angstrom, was 4.8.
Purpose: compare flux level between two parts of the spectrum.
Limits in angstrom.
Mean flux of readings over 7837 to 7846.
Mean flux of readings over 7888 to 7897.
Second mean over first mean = 1.09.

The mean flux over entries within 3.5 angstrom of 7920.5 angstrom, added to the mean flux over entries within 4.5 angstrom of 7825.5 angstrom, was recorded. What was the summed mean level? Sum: 15.6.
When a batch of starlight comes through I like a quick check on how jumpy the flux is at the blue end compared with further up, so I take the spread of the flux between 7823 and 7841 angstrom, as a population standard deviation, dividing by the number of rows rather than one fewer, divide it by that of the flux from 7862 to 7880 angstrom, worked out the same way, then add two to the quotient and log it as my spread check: 3.07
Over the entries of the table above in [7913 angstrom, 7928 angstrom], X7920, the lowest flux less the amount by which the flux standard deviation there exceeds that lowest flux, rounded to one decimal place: 15.7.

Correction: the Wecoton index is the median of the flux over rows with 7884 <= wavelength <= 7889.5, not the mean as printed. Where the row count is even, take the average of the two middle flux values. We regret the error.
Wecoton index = 8.07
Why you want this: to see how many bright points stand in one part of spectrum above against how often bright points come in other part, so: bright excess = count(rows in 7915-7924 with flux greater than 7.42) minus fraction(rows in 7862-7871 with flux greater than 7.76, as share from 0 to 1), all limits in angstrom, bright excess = 4.2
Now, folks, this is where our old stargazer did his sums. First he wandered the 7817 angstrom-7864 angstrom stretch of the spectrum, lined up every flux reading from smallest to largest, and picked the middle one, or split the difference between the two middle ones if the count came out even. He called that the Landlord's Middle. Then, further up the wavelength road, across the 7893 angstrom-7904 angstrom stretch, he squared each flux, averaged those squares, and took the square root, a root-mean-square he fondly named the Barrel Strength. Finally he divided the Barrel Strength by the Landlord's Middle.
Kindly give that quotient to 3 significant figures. 1.10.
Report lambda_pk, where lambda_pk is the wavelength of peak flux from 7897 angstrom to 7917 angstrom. 7899.47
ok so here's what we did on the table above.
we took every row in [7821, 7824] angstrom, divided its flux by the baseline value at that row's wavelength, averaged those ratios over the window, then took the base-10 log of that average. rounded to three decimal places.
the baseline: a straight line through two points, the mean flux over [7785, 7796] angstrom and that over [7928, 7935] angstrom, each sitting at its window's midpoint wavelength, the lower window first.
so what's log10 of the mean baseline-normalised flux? -0.005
